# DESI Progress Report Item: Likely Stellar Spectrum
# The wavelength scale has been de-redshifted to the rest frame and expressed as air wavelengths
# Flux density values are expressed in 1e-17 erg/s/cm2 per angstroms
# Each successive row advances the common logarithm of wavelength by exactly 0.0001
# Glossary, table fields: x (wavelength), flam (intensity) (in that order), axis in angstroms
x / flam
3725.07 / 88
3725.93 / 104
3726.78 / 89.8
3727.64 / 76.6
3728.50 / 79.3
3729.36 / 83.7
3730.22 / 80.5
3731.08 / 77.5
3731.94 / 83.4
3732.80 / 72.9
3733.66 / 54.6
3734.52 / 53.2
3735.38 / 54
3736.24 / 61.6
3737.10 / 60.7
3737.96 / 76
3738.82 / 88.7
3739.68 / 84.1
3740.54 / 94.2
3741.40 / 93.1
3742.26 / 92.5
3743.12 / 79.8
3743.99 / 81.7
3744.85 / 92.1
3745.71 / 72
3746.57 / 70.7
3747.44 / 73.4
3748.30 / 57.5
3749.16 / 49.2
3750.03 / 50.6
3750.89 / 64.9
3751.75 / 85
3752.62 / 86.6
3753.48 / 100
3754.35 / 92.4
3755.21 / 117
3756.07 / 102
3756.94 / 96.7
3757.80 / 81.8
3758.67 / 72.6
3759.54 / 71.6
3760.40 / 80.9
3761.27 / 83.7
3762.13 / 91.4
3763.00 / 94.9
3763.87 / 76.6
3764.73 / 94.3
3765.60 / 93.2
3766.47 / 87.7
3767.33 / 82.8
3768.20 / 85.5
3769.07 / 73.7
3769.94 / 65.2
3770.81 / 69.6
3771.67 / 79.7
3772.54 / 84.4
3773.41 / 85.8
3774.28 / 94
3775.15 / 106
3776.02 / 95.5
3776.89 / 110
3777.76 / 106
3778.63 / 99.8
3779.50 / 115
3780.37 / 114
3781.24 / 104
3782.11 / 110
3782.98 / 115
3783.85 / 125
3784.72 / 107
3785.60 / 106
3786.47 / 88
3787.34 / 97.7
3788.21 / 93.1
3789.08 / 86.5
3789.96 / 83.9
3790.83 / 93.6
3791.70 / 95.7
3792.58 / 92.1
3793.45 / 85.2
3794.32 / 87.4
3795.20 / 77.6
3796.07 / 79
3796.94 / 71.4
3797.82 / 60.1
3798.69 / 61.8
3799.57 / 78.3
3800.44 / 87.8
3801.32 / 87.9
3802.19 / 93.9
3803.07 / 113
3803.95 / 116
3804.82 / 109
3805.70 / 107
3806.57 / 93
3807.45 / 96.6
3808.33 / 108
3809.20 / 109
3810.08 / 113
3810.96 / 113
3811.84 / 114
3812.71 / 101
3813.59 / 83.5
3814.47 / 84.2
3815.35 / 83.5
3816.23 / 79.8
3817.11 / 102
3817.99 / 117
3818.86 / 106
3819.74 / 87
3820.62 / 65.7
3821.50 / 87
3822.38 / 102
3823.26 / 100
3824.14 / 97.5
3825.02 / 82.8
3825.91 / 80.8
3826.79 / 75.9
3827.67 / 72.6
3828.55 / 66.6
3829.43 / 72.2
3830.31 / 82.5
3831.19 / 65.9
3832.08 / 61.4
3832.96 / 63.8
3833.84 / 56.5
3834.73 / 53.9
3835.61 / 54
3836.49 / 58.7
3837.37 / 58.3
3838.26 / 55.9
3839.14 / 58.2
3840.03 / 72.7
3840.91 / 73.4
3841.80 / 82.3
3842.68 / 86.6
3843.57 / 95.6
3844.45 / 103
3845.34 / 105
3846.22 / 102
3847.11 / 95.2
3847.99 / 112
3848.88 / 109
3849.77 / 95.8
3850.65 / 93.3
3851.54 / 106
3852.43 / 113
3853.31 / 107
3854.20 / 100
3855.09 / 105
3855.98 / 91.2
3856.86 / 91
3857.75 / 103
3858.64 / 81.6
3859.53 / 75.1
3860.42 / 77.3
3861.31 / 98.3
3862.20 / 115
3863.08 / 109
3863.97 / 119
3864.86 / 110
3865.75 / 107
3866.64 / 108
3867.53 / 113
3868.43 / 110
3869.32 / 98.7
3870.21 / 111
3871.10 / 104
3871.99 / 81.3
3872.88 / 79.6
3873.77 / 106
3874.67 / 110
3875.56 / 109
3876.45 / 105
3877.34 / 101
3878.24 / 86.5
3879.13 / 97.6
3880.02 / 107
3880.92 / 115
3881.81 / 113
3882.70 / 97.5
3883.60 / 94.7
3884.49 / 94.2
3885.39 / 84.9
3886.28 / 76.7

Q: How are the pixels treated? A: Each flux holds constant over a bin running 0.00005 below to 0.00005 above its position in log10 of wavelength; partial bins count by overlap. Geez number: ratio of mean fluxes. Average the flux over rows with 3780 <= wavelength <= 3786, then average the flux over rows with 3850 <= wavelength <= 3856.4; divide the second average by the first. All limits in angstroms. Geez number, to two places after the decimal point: 0.92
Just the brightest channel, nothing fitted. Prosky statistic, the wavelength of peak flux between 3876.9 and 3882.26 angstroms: 3880.92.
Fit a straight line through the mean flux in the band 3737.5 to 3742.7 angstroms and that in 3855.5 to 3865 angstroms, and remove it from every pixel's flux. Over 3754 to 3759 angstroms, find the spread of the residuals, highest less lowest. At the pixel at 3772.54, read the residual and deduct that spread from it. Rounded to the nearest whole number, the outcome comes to -51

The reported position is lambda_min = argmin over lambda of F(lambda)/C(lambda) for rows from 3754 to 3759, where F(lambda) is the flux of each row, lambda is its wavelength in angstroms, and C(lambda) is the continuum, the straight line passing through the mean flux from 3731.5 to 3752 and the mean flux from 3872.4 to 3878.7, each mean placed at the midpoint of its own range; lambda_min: 3758.67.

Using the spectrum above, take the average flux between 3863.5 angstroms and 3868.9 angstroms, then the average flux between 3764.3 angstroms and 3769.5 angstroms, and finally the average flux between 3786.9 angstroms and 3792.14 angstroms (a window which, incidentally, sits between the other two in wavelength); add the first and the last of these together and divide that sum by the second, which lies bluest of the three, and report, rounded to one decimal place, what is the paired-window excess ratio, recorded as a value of 2.4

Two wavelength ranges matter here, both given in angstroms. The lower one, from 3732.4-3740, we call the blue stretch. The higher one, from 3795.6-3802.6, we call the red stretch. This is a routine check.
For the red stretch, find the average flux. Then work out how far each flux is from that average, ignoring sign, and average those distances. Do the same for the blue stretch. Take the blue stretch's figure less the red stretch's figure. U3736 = 1.8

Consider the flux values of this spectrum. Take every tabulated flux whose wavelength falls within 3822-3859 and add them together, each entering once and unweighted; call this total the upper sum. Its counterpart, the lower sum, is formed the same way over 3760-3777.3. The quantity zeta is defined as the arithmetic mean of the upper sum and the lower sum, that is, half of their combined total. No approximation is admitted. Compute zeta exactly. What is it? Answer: 2639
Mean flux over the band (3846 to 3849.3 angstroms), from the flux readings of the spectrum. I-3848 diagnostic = 105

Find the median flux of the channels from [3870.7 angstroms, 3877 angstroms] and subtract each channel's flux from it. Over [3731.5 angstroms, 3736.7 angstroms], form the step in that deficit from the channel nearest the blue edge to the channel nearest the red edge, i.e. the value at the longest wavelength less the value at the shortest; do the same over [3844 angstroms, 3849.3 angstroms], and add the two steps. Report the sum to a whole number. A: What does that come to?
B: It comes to 16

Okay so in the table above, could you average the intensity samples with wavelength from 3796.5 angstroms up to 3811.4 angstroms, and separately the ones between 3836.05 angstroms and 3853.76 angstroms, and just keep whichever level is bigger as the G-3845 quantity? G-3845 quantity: 95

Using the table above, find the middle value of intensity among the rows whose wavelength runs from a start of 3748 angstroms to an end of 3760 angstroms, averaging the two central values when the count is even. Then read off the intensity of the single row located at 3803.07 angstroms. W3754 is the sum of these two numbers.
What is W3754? 196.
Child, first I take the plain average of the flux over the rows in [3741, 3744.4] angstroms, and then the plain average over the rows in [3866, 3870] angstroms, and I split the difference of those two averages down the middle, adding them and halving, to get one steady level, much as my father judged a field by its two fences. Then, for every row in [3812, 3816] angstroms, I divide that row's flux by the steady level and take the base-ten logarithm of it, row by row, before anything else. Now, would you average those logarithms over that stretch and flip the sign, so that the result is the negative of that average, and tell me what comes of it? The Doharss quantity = 0.04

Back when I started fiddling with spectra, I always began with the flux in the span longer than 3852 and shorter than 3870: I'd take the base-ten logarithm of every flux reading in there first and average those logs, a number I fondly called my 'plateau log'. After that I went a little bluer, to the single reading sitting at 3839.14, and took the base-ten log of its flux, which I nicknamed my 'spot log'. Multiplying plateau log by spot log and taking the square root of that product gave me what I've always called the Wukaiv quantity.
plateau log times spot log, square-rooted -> 1.88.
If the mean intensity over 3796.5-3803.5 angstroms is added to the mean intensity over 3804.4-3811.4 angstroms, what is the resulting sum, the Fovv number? 188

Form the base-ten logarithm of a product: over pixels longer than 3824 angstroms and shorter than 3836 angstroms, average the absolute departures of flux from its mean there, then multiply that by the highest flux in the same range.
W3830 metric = 3.00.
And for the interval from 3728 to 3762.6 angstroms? 3.15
